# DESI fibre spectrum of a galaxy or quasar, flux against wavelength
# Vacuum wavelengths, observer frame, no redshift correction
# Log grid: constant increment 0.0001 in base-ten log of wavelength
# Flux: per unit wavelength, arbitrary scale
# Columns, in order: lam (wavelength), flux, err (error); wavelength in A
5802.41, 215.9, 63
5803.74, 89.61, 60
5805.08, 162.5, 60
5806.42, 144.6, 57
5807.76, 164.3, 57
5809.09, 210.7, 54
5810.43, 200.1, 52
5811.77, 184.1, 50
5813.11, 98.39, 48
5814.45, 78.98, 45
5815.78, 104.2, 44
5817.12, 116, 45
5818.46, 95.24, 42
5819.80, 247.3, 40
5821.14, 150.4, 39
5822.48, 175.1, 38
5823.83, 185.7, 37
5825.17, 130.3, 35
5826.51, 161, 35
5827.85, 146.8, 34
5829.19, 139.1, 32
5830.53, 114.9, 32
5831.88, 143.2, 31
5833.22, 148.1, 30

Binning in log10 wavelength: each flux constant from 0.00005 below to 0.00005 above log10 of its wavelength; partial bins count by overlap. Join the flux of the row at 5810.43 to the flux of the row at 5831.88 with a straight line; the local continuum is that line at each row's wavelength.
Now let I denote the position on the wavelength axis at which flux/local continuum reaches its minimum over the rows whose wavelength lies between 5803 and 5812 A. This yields 5803.74 A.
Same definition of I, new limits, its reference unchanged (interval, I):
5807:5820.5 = 5814.45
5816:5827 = 5818.46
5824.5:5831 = 5830.53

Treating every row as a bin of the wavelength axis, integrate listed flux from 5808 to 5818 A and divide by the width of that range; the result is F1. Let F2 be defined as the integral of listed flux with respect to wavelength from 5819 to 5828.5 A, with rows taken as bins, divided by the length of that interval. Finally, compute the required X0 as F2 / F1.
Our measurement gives 1.20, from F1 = 142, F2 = 170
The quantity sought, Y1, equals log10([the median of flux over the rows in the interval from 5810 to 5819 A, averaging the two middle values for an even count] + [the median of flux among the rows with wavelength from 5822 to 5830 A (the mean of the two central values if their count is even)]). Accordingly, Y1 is 2.41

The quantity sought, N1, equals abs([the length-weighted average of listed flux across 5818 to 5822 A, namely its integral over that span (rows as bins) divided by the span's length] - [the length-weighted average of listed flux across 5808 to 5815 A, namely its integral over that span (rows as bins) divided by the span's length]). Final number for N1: 12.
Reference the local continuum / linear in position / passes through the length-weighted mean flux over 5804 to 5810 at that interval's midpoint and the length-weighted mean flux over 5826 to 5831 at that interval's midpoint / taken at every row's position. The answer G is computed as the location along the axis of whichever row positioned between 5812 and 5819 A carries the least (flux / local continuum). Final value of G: 5814.45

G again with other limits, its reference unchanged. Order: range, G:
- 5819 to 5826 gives 5825.17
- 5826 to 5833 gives 5830.53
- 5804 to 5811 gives 5806.42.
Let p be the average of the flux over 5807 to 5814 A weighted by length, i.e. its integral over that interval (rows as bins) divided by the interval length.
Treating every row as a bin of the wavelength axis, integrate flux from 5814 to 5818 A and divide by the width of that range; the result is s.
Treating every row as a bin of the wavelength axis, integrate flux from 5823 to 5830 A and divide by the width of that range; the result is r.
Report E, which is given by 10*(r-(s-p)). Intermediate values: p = 168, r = 152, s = 101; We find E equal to 2197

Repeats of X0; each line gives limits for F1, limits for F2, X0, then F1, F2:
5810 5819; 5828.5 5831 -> 1.04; 124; 128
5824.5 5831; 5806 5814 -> 1.19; 139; 165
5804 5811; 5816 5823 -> 0.90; 171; 153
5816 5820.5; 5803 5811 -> 1.10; 148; 162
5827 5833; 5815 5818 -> 0.79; 138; 108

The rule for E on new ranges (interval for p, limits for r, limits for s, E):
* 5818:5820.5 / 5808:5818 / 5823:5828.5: 1629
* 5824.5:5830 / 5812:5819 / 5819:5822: 549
